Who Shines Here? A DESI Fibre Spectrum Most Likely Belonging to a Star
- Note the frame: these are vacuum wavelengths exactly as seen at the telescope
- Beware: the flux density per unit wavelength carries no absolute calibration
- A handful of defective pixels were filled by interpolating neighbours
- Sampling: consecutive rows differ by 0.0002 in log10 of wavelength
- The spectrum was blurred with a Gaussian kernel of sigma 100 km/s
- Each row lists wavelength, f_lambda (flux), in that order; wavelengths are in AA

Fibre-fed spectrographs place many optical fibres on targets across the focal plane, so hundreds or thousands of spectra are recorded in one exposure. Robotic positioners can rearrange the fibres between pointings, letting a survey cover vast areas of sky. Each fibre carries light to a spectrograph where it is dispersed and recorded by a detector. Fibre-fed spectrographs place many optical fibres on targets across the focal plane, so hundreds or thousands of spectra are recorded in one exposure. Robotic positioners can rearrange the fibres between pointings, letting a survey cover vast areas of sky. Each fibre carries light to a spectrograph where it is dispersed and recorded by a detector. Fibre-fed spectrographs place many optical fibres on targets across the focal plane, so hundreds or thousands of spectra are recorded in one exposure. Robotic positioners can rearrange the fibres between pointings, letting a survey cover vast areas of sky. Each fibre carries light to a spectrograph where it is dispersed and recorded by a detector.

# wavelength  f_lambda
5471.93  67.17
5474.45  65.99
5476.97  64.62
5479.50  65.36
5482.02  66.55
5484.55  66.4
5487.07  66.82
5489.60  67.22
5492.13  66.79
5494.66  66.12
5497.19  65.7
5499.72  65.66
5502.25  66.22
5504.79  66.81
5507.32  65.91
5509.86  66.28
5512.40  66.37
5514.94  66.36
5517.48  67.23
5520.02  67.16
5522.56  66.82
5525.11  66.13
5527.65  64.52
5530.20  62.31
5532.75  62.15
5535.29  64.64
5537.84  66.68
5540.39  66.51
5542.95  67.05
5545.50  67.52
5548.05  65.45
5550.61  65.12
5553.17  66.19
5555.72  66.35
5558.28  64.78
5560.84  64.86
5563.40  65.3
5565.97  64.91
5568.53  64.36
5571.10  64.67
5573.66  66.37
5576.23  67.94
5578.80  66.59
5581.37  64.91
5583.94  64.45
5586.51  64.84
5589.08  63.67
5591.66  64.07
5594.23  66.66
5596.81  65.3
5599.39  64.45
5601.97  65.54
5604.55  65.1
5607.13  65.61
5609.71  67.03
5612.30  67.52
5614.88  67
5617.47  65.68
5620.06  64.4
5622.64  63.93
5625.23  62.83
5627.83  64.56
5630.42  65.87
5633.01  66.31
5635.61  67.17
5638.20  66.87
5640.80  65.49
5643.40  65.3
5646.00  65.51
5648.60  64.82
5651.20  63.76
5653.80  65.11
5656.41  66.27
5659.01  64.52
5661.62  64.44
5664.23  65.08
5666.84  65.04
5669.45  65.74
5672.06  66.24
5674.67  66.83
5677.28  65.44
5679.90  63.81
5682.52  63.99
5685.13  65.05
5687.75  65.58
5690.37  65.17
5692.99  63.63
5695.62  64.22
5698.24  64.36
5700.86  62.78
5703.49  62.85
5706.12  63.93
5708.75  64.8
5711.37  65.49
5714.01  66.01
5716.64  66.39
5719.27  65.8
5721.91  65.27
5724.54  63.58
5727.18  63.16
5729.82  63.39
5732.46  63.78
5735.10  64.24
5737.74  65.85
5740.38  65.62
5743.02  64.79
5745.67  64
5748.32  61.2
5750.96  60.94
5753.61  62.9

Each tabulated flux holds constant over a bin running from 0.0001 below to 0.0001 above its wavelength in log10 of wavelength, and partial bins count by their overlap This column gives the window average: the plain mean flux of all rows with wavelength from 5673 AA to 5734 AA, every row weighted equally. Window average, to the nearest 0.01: 64.58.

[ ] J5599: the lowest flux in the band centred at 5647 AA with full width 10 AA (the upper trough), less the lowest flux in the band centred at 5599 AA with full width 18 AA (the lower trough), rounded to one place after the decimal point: -0.3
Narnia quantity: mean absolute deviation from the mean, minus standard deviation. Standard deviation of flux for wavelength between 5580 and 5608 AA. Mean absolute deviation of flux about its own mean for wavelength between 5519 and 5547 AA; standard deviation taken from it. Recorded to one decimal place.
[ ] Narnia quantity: 0.8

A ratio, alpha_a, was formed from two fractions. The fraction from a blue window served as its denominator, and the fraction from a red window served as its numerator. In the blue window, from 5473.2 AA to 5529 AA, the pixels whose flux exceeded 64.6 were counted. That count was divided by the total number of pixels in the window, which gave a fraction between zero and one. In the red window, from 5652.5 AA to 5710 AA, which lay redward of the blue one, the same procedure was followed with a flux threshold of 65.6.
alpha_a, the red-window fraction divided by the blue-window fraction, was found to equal 0.19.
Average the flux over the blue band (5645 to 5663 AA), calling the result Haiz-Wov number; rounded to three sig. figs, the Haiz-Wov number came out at 64.9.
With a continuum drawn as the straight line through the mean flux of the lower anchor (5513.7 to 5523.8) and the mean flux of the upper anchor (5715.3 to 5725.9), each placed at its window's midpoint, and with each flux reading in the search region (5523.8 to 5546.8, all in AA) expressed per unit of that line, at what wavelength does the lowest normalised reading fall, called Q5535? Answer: 5532.75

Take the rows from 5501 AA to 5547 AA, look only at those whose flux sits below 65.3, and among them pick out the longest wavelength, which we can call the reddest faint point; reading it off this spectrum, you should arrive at 5535.29 AA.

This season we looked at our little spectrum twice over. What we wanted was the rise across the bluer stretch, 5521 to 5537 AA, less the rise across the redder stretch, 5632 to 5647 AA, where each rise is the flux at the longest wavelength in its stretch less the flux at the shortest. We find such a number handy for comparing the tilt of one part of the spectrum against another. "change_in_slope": -1.4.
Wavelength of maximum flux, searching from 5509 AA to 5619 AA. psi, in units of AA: 5576.23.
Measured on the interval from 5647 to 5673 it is 5656.41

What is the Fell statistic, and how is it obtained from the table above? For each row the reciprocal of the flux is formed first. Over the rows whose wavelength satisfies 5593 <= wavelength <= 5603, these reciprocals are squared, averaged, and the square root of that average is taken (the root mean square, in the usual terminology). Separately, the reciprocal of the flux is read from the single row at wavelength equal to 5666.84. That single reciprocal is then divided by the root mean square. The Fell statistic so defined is 1.01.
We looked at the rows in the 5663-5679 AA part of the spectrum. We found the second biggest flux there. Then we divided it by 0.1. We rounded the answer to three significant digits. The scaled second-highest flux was 662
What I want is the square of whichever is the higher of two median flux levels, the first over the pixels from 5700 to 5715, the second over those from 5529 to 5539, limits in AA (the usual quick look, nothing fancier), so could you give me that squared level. 4143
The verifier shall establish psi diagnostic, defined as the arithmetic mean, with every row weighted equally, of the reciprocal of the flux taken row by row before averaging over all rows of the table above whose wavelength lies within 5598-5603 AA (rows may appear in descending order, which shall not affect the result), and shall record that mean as 0.0154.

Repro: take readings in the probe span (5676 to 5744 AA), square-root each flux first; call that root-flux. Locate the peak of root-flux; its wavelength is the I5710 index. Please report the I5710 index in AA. 5716.64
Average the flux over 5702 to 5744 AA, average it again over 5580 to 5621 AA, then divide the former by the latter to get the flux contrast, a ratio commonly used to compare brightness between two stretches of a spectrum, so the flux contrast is 0.989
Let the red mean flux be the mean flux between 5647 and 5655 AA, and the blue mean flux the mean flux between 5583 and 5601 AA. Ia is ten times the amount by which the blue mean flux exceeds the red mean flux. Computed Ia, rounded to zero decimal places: 2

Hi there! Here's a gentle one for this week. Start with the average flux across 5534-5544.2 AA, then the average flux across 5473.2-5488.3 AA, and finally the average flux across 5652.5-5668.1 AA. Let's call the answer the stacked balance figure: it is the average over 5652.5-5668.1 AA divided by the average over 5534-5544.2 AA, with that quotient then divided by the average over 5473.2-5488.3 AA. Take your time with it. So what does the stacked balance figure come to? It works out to 0.0149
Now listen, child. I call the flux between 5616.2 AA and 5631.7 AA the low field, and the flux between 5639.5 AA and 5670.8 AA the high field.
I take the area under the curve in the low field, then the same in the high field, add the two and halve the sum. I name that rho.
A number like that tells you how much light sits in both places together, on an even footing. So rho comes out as 1519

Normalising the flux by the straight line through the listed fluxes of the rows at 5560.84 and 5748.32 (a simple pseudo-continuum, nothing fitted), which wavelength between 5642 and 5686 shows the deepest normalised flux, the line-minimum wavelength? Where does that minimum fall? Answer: 5651.20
